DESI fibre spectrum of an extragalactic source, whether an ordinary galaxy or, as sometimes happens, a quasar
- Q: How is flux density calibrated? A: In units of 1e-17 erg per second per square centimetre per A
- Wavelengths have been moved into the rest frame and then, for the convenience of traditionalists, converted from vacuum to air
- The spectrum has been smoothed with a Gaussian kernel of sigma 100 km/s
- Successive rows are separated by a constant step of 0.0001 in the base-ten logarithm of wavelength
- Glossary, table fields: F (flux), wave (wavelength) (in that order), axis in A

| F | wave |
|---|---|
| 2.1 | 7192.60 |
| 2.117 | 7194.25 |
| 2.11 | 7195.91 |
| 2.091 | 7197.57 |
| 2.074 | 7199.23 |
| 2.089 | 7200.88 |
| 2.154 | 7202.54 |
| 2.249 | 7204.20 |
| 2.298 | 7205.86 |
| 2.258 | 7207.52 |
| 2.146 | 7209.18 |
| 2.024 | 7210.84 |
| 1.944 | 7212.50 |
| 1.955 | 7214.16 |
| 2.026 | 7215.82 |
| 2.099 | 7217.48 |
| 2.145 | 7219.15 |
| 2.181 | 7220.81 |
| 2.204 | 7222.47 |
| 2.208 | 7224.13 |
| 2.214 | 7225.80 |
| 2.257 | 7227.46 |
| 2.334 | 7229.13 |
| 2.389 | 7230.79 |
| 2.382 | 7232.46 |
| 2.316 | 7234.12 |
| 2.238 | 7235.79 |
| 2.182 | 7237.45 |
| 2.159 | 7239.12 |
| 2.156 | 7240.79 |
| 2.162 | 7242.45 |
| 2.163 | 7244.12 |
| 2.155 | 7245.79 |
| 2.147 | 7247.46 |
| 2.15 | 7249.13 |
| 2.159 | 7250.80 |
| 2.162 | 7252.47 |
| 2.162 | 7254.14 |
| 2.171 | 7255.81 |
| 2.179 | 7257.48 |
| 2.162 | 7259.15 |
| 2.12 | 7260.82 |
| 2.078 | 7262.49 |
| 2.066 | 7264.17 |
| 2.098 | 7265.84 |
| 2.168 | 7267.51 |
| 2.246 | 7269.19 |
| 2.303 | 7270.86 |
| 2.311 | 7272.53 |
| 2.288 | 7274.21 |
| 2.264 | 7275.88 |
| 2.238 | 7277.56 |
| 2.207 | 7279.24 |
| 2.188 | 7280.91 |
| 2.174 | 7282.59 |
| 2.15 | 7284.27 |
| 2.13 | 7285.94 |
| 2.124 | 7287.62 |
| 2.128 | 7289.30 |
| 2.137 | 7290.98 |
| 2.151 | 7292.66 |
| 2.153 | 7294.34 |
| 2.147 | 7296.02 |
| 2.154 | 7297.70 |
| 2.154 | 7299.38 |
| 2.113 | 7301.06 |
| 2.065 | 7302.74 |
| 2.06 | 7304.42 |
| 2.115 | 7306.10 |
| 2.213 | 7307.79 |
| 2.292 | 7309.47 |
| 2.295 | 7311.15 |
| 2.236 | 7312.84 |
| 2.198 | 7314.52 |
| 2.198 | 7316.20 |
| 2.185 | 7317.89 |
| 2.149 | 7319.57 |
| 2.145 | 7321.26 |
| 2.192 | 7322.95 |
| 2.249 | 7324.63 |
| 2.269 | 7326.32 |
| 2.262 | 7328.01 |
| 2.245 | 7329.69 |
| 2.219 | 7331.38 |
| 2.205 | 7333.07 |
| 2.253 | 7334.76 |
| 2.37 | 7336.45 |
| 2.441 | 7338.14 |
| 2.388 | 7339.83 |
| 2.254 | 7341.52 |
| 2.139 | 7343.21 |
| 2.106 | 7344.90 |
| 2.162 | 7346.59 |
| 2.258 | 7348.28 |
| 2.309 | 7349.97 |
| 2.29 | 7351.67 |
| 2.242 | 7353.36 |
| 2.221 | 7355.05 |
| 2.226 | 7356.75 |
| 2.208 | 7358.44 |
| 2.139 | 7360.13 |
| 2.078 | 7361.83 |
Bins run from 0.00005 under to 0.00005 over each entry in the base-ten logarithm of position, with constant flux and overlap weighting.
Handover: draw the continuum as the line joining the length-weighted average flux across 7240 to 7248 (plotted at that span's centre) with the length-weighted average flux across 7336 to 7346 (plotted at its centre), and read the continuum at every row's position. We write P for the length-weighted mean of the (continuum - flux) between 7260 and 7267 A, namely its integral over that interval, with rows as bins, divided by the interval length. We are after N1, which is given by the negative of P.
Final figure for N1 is -0.088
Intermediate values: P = 0.09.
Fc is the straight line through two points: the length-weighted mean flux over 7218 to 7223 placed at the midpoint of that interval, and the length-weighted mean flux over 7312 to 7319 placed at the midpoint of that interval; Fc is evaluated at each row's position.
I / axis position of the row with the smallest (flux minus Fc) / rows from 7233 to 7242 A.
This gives 7240.79 A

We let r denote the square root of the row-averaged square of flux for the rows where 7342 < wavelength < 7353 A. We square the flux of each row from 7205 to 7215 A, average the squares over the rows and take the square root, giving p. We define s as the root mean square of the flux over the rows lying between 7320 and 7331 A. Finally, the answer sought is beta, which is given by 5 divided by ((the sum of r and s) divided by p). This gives 2.38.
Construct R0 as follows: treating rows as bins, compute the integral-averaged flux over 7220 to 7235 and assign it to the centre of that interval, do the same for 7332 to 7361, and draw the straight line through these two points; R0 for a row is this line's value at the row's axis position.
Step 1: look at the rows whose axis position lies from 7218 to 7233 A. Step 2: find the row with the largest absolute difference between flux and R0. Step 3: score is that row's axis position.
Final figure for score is 7219.15 A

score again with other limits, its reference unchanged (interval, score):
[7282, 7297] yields 7287.62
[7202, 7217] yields 7212.50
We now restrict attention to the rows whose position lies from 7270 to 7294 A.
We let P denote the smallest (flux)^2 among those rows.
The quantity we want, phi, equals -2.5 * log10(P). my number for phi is -1.64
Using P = 4.5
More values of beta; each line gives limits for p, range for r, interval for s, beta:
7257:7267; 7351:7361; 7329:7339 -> 2.35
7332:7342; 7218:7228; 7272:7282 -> 2.61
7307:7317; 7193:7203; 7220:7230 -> 2.58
